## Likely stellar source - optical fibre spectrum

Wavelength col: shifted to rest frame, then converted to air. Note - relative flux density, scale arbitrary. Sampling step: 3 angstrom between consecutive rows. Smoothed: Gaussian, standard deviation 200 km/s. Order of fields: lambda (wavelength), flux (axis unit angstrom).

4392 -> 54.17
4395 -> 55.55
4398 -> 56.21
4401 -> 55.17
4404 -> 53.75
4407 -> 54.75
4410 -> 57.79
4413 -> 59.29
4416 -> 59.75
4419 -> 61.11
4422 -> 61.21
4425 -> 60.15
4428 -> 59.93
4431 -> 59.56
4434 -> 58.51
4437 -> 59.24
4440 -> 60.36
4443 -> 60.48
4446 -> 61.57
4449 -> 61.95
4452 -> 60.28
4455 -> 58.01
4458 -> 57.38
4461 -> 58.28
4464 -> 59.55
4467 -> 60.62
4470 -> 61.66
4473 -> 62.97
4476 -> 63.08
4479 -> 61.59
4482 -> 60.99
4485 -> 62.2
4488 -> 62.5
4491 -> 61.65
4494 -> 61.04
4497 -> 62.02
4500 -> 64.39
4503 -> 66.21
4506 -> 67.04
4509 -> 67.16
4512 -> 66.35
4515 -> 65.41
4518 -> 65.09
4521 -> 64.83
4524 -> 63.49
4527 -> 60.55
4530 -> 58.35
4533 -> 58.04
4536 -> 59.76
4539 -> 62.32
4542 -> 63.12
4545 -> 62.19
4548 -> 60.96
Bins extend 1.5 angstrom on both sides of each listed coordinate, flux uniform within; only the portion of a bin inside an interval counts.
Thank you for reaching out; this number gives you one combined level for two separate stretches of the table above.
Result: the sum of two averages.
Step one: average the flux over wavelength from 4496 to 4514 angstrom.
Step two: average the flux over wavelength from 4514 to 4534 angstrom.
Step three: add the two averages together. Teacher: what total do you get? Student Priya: 128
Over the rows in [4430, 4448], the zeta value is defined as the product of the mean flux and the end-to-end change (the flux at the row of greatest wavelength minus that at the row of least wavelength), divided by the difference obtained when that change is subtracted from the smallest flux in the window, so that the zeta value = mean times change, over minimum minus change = 2.1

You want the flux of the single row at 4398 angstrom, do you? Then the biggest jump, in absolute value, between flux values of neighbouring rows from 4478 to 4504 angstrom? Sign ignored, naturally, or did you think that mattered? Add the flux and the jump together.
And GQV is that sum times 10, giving 586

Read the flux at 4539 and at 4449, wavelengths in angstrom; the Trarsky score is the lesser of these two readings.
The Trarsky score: 62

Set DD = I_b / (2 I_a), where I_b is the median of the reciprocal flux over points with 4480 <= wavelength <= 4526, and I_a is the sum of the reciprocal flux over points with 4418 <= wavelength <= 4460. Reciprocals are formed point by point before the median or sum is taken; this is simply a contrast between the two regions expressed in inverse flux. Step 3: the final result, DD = 0.033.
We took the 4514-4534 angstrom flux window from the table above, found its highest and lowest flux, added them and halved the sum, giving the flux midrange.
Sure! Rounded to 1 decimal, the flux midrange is 61.7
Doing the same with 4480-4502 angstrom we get 62.7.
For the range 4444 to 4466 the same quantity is 59.7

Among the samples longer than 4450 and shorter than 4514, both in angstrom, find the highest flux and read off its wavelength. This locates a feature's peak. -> 4509 angstrom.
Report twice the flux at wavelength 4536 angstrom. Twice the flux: 120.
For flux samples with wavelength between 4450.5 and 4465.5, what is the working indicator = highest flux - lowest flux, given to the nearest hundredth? 2.90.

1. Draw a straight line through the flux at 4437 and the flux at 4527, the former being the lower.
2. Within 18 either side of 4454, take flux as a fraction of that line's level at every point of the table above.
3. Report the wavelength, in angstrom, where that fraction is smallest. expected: 4458 angstrom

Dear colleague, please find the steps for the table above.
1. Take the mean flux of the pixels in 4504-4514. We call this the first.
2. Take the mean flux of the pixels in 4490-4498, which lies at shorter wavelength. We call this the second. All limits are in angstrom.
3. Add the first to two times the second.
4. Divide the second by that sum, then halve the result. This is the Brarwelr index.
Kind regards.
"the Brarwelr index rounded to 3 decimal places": 0.162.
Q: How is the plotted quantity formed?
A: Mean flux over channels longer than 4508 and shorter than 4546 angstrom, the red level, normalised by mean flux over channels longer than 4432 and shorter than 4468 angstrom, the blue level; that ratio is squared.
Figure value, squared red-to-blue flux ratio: 1.11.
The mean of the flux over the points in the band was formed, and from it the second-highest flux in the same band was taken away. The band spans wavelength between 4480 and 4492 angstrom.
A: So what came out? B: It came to -0.4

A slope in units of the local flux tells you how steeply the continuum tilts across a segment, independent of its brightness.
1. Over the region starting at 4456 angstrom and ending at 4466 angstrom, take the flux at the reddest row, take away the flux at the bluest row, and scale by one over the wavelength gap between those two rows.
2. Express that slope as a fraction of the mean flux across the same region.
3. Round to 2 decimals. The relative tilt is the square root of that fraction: 0.08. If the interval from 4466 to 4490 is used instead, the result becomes 0.04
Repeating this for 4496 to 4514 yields 0.07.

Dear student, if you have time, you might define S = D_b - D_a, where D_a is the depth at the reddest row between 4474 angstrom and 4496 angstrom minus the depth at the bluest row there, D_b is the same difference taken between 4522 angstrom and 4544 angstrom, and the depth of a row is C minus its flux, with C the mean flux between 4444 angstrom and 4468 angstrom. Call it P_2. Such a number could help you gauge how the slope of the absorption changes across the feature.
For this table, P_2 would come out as -2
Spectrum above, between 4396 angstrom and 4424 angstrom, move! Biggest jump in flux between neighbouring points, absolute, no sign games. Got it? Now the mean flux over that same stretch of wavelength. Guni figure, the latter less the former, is 54.6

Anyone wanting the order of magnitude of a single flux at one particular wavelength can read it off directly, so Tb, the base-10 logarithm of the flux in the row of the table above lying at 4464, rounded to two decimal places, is 1.77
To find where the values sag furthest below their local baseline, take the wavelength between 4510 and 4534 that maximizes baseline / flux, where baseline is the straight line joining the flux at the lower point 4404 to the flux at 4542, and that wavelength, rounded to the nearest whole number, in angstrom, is 4533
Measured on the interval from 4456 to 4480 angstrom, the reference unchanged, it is 4458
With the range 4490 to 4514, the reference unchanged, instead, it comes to 4494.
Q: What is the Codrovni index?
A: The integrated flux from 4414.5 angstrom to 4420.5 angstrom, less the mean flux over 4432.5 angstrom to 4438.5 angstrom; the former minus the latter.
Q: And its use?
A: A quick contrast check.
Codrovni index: 304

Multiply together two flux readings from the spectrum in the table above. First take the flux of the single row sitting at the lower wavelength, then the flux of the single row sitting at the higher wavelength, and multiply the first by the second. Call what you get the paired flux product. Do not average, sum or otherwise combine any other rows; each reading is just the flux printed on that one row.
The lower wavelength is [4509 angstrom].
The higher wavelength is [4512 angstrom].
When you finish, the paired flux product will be 4456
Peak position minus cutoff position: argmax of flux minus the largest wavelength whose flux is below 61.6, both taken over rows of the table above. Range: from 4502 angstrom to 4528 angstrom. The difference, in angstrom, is -18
